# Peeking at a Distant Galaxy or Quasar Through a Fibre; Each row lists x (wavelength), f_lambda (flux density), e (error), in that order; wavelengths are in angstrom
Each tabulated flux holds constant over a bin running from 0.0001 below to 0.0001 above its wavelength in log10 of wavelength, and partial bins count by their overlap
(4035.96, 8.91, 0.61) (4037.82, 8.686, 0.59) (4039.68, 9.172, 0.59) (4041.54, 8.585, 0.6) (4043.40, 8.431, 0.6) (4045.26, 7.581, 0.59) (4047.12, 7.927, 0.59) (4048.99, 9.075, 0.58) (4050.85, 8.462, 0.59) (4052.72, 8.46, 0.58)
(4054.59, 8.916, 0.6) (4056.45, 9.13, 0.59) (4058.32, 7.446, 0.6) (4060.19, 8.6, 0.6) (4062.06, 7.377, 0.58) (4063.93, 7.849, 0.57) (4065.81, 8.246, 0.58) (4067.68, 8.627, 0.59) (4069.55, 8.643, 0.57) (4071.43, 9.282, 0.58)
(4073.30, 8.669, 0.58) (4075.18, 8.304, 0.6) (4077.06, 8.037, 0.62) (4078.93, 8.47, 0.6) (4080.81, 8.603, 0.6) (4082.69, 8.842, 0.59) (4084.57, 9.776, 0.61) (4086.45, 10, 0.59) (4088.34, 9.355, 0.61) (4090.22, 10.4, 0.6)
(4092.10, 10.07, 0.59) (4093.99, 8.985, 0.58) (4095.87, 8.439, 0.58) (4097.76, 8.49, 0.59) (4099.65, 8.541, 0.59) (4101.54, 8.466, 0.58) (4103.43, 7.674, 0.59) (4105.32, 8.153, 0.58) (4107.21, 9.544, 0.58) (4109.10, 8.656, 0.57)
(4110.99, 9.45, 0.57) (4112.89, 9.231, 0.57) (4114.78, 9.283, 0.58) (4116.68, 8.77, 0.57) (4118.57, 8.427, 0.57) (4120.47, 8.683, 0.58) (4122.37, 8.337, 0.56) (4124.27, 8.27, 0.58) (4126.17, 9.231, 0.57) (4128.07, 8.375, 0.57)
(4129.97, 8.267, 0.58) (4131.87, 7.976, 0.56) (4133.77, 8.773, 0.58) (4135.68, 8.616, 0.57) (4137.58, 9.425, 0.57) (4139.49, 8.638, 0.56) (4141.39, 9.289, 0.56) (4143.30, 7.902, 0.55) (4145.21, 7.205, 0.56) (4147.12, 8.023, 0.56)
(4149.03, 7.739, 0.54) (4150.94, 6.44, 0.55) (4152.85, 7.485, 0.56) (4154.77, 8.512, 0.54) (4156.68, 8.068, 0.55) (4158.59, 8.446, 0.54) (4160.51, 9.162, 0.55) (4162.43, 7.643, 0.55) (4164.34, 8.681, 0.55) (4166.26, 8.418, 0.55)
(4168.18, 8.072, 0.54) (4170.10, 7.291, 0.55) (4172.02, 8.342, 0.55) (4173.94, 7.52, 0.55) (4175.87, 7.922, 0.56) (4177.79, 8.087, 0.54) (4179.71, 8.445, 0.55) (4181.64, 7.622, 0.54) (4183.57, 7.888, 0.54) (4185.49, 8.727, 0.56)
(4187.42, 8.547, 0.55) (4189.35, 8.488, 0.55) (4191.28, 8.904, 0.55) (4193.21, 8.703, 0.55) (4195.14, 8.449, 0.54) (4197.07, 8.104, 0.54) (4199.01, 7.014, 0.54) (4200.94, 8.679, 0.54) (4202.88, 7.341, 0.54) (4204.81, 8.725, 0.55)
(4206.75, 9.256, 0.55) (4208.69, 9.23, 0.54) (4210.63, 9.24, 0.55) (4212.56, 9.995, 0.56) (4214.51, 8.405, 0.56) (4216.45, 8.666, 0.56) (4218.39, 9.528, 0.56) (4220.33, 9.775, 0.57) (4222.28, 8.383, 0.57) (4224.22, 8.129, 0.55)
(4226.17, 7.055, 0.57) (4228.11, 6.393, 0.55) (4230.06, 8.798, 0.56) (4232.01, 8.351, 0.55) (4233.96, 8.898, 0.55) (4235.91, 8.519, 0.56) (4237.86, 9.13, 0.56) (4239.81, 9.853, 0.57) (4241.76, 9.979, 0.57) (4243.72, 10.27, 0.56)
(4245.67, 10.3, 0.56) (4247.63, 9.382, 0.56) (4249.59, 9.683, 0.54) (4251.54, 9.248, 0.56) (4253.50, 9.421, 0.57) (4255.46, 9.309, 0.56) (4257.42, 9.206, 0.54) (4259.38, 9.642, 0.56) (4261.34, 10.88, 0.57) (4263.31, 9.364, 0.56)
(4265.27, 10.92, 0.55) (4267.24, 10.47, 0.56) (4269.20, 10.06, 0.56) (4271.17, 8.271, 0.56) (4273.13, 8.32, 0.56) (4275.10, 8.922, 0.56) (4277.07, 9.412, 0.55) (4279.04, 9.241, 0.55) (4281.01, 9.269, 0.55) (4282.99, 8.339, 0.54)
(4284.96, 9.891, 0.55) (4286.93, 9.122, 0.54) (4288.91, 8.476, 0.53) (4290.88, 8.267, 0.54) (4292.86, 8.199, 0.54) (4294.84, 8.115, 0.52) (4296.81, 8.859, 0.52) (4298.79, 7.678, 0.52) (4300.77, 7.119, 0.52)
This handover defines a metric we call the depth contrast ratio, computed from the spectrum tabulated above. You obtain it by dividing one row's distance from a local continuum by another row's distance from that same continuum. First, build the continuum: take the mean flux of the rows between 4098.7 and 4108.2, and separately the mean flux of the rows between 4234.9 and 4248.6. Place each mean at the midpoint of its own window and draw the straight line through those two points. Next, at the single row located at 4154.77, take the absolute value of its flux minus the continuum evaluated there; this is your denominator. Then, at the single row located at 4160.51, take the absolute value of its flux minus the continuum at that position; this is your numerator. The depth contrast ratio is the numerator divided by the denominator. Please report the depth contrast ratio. 0.5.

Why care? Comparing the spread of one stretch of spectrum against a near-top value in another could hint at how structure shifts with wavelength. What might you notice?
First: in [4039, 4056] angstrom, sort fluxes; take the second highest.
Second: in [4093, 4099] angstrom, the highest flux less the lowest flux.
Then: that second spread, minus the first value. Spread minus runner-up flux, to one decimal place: -8.5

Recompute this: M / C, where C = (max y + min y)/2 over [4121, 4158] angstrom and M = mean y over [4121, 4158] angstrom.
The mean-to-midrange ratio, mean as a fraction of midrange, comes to 1.04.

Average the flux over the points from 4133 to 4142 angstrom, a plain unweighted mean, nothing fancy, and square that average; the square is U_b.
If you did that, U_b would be 80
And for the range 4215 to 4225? 79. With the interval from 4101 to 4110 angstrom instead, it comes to 72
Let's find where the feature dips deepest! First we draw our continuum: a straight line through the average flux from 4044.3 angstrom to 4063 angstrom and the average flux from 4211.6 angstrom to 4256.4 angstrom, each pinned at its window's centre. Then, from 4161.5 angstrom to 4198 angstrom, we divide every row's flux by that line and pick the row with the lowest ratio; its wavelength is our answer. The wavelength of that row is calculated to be 4170.10 angstrom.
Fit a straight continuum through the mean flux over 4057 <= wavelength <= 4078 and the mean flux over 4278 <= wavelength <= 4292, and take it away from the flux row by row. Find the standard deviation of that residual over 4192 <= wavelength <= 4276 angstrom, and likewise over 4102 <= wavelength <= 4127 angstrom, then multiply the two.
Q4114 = 0.5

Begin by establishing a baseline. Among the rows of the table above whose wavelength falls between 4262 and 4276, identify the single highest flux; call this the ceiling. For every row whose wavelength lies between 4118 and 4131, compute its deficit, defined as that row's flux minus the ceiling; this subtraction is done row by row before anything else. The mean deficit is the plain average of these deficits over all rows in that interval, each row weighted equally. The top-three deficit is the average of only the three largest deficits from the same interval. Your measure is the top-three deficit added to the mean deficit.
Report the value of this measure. -4.5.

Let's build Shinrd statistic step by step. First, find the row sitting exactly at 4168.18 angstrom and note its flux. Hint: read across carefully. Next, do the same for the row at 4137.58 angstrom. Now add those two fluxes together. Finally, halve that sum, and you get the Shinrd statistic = 8.7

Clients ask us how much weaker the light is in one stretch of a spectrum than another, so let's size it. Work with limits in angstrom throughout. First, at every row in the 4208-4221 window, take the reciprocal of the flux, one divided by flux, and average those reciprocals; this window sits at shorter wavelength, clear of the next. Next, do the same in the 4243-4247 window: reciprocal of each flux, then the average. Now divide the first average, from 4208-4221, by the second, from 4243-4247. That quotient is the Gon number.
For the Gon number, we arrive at 1.11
